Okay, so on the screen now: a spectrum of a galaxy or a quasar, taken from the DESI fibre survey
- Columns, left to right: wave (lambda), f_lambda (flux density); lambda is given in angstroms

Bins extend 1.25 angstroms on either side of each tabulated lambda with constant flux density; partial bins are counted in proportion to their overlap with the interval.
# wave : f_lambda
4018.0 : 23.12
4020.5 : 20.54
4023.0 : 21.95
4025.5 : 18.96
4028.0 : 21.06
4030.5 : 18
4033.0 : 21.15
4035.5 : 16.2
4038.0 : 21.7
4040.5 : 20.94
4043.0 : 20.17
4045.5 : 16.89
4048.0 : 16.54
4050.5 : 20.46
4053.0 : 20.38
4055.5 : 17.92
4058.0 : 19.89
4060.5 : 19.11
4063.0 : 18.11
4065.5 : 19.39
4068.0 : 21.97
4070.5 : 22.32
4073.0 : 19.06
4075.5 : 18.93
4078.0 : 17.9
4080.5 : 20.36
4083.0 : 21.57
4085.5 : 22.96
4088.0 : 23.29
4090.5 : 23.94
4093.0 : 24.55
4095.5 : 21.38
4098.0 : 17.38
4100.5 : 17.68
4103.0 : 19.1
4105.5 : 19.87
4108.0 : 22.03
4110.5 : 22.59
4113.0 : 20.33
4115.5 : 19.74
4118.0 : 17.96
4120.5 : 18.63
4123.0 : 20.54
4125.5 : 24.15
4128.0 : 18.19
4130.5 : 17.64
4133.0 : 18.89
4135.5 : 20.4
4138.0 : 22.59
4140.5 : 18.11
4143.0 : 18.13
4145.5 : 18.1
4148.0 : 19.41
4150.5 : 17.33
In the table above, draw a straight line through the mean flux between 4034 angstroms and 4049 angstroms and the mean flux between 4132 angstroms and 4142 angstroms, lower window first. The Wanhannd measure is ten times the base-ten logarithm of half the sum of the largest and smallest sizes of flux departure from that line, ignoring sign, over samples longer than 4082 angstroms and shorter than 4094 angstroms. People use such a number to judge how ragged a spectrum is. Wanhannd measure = 5.7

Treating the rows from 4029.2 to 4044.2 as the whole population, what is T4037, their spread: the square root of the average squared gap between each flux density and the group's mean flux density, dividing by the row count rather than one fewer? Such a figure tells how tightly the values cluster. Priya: 2.0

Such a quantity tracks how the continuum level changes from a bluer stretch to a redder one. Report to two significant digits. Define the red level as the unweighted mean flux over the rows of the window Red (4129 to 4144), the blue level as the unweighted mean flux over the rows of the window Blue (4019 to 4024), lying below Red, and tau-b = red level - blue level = -2.0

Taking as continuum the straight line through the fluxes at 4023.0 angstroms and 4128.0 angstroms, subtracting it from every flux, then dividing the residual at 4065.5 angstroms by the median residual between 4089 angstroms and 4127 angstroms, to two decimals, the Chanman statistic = -0.65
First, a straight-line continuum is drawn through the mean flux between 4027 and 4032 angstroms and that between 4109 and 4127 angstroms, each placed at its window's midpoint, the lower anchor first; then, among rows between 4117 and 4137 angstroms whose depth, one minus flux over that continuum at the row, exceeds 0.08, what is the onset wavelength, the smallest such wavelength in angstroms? 4118.0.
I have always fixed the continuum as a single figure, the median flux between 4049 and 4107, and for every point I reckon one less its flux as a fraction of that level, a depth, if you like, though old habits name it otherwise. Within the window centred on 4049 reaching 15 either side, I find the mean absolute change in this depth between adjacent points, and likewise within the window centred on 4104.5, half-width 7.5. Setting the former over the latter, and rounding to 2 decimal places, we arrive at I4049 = 1.82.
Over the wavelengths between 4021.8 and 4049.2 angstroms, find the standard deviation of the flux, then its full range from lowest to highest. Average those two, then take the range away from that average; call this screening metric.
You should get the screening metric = -1.8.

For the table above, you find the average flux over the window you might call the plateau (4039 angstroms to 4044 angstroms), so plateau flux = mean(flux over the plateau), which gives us 20.6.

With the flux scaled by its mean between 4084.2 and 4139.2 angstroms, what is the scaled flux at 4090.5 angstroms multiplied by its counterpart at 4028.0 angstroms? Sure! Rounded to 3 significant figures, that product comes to 1.18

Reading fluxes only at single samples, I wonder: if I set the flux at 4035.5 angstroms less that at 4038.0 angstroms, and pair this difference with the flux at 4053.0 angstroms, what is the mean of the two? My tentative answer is 7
